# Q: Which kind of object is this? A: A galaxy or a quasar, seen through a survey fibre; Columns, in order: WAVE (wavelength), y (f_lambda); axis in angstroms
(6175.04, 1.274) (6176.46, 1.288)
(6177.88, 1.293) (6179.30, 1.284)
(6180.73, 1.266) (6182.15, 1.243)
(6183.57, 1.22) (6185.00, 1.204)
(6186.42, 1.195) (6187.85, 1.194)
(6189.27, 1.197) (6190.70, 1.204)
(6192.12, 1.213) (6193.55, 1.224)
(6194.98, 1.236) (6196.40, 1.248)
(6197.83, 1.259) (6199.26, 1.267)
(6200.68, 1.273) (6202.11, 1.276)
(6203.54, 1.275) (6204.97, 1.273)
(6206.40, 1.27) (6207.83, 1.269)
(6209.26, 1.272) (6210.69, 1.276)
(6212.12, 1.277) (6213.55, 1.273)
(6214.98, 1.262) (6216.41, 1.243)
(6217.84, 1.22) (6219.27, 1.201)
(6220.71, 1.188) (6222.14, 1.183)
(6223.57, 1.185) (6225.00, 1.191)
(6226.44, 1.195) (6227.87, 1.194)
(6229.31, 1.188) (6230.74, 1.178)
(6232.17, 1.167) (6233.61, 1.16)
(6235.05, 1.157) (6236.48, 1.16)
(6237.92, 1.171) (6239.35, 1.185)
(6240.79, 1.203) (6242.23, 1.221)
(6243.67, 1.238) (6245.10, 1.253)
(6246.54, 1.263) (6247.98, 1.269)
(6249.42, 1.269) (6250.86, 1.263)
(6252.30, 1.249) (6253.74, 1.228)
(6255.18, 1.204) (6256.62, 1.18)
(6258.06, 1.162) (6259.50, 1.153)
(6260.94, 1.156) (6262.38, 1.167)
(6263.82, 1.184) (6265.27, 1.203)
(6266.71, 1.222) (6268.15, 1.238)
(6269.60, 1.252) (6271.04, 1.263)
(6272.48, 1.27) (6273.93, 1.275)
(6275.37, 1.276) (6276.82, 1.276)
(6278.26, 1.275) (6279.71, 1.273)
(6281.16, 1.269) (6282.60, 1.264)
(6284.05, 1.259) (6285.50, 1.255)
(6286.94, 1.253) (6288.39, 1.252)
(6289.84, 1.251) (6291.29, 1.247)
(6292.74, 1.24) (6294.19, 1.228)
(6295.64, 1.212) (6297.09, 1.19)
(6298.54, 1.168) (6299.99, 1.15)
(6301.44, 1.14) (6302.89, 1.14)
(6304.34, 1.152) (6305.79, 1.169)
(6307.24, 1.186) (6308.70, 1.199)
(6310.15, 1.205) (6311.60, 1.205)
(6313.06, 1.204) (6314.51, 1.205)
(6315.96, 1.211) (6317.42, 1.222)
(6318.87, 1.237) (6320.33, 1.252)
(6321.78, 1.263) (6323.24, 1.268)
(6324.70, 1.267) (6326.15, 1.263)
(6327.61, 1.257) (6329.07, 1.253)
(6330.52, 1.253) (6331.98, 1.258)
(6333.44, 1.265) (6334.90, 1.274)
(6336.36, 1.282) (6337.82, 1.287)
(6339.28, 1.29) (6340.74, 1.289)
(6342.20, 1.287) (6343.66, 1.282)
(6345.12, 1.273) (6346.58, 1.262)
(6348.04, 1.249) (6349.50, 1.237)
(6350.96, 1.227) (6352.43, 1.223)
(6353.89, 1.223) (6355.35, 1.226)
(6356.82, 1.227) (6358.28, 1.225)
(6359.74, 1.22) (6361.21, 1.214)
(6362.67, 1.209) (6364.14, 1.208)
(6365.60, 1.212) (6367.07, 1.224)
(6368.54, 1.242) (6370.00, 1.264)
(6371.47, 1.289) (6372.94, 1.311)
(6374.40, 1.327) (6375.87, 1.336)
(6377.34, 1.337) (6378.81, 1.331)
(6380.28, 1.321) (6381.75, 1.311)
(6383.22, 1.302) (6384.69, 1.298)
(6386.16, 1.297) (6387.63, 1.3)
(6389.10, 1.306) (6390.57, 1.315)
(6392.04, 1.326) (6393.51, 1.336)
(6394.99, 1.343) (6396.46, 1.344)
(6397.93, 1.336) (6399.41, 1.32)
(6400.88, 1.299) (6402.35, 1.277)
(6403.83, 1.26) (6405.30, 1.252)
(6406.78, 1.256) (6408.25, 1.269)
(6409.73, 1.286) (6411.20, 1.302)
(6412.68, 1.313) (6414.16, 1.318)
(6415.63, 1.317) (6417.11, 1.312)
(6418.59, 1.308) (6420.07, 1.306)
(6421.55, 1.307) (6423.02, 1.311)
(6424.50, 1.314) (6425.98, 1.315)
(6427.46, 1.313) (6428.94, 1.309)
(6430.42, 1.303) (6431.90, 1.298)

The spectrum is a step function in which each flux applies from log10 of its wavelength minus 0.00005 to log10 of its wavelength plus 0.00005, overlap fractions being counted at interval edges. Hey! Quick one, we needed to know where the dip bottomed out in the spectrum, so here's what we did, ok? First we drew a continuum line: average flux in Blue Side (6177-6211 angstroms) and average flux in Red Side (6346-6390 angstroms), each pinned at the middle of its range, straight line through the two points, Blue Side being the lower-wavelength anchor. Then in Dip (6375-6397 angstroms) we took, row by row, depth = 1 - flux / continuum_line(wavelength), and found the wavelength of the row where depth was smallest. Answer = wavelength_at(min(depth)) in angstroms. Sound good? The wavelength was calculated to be 6396.46 angstroms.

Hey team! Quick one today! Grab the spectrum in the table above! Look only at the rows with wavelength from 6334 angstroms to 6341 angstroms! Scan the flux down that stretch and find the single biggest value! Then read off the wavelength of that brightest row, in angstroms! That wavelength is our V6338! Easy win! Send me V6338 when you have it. 6339.28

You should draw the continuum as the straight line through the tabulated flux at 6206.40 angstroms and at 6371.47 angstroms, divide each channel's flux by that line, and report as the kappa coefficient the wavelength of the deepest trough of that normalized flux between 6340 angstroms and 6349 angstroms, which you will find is 6348.04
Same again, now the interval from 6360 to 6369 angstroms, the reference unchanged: 6364.14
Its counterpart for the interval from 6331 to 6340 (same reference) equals 6331.98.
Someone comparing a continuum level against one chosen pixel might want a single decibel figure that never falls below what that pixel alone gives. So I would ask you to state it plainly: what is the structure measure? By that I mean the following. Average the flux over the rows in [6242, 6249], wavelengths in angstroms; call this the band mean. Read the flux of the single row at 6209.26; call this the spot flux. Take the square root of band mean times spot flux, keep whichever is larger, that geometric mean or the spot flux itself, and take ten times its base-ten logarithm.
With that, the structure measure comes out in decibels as 1.04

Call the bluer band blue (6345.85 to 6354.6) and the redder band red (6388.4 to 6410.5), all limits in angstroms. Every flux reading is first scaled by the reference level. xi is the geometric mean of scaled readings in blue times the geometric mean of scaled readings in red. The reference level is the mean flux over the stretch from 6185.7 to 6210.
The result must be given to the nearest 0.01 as 1.04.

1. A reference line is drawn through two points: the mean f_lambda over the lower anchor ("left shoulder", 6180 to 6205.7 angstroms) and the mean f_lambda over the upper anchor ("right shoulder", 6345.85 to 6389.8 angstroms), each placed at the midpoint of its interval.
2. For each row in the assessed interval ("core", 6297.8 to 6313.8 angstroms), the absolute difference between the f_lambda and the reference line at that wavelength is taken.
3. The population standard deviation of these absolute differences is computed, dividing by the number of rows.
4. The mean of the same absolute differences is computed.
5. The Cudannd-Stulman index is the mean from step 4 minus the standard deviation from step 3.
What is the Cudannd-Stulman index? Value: 0.056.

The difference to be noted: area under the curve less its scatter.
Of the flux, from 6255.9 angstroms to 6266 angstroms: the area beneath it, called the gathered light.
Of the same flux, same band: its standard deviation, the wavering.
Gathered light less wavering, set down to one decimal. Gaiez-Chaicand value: 11.8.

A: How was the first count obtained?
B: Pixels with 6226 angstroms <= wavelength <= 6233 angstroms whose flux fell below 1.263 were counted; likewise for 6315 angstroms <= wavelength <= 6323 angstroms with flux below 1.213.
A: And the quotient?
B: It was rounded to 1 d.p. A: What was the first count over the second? 5.0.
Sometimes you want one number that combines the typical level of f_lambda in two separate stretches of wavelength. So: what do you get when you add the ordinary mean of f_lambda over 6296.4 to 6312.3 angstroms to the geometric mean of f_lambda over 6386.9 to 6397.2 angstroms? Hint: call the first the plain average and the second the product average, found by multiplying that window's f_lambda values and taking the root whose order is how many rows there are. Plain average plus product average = 2.50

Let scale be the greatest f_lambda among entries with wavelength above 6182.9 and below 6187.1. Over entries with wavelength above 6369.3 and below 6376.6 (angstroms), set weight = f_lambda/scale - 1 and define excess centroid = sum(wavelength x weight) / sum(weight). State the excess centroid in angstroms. 6373.6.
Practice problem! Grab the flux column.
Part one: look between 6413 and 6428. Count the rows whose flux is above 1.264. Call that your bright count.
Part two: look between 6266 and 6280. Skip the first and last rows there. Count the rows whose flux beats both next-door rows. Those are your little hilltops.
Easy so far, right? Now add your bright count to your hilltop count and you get 10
